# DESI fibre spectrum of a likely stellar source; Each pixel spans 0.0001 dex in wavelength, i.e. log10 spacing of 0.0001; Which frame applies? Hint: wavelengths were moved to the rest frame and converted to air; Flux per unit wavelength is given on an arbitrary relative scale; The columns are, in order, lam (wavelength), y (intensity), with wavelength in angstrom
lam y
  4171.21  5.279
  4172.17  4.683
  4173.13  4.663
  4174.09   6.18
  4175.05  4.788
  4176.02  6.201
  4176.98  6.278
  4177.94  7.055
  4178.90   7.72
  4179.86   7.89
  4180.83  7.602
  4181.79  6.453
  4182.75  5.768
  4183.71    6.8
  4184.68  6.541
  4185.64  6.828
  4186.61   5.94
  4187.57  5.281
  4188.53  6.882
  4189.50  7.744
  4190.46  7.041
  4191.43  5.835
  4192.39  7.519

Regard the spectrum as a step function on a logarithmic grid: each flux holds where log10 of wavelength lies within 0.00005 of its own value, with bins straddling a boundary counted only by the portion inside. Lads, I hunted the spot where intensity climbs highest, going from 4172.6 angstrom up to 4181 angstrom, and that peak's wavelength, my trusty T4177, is 4179.86 angstrom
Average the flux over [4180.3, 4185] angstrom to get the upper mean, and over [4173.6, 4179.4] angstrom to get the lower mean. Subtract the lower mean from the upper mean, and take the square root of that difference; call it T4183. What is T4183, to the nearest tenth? 0.5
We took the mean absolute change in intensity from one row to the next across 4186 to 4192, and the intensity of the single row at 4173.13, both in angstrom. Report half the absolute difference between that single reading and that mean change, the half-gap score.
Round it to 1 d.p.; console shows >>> 1.8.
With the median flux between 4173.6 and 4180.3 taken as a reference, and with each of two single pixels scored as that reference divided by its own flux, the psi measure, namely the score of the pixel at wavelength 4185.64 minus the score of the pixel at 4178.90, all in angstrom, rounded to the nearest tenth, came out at 0.1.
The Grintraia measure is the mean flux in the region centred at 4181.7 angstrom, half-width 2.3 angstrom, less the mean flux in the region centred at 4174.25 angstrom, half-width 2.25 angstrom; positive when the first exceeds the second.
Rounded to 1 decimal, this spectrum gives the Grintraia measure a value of 1.6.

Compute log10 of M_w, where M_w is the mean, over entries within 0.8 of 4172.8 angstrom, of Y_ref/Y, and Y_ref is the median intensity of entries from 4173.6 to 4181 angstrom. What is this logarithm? 0.15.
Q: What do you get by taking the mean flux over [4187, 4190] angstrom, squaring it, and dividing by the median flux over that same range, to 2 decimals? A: 6.40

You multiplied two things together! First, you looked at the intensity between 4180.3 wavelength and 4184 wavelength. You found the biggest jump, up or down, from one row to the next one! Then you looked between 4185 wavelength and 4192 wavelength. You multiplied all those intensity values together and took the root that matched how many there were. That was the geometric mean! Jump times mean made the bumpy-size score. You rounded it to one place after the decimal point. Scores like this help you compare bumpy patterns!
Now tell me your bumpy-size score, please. 7.4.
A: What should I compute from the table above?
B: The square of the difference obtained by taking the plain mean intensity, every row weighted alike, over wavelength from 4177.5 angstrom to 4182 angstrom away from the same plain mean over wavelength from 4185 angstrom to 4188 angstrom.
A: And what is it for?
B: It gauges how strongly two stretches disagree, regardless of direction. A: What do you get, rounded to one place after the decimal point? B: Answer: 1.8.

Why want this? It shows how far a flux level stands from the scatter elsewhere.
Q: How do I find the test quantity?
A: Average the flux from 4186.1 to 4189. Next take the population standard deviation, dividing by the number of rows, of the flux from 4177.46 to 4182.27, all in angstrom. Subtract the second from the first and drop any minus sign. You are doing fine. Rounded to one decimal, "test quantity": 5.5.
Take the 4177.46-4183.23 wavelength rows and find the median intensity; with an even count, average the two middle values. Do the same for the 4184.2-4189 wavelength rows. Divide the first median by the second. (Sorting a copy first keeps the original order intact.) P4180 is 1.12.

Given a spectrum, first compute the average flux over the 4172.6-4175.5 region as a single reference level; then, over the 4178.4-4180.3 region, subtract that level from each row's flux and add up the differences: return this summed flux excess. 5.2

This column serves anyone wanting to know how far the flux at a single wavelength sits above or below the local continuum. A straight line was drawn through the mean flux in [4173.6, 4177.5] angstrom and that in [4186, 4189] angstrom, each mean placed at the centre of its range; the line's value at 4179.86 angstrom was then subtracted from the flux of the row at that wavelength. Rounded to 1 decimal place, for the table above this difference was 2.0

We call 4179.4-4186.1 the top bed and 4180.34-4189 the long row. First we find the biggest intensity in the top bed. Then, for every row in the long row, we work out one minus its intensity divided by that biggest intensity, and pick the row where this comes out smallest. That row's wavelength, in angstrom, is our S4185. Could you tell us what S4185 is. 4180.83 angstrom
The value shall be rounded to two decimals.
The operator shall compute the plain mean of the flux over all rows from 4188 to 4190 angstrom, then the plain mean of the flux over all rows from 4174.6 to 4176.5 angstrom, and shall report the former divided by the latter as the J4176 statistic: 1.33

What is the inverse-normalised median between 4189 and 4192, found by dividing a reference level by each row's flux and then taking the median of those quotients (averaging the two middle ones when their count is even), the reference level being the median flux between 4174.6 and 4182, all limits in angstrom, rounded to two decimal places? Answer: 0.96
